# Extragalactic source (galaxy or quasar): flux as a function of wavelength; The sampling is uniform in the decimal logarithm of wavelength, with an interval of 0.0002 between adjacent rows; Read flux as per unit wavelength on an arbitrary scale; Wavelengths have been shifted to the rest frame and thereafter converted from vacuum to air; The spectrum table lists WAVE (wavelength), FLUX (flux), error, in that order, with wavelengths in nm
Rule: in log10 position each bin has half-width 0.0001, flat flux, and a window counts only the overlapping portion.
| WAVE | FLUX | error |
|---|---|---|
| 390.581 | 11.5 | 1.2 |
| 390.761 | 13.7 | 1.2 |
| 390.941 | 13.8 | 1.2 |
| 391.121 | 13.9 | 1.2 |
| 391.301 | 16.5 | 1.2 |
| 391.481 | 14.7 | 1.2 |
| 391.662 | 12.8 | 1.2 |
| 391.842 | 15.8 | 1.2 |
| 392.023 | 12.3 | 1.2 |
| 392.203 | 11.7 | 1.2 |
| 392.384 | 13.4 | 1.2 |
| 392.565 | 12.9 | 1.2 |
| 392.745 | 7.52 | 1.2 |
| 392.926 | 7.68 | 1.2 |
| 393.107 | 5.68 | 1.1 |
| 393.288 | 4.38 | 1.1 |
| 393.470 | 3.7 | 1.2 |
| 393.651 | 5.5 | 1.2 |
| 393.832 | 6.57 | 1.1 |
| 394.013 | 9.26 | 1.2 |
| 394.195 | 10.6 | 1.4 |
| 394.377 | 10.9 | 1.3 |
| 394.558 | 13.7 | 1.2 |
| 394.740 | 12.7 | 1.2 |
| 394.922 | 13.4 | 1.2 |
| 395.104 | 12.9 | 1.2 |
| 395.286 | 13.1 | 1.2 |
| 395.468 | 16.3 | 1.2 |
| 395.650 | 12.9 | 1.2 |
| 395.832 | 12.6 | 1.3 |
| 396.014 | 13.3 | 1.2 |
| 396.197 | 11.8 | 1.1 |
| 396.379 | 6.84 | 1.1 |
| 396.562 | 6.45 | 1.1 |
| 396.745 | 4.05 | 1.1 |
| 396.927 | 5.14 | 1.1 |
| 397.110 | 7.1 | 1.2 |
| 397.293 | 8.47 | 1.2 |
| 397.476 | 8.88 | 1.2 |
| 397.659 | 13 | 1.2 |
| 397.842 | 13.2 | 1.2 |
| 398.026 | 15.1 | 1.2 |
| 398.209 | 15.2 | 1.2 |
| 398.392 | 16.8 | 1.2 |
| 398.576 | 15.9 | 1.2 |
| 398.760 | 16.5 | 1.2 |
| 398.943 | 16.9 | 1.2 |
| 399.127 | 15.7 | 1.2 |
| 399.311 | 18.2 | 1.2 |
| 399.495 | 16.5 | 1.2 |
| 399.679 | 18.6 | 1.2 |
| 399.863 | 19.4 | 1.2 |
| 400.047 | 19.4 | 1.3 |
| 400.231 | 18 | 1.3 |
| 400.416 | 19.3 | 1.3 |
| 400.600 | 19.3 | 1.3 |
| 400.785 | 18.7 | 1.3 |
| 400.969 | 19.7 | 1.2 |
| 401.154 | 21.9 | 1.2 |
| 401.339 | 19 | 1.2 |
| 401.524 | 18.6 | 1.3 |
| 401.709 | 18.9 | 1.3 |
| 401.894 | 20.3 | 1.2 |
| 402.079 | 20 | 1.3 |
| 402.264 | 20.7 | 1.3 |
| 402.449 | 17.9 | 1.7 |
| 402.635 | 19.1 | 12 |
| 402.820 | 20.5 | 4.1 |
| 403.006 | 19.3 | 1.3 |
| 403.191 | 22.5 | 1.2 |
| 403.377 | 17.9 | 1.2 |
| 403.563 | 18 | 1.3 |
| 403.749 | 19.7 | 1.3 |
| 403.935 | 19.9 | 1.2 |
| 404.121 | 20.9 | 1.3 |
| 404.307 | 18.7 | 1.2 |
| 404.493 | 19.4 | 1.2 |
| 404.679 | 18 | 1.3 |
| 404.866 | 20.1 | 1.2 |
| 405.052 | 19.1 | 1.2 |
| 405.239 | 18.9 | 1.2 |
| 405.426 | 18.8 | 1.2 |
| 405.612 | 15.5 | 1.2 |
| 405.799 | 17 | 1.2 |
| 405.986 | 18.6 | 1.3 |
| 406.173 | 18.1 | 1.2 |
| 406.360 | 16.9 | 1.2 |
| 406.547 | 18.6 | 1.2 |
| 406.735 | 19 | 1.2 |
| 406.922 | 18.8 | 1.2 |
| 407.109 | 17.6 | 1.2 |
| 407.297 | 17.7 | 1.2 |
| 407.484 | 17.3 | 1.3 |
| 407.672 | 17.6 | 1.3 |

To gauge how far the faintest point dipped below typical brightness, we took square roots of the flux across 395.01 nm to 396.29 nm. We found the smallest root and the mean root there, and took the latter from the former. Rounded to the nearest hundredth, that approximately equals -0.20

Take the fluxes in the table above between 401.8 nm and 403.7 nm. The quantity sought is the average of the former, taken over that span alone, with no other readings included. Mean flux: 19.6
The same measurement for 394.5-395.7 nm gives 13.6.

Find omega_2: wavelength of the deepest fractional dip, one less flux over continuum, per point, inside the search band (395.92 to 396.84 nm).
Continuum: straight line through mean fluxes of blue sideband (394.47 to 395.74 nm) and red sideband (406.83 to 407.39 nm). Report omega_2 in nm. 396.745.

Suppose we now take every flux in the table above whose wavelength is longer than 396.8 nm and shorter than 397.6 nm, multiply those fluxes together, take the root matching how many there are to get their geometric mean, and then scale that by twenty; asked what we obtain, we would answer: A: 145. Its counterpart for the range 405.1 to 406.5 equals 353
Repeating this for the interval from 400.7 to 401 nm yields 384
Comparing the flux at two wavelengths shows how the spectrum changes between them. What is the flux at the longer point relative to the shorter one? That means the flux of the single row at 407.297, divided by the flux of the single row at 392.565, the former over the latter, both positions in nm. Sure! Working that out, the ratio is 1.4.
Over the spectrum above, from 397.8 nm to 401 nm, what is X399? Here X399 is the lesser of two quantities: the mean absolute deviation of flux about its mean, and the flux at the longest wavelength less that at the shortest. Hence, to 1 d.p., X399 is 1.6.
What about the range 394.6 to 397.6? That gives -3.8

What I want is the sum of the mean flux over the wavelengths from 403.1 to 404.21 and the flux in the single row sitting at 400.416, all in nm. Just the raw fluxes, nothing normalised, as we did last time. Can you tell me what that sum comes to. 39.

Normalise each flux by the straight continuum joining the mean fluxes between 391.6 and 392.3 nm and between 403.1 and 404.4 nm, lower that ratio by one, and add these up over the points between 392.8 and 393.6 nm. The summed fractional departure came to -2.4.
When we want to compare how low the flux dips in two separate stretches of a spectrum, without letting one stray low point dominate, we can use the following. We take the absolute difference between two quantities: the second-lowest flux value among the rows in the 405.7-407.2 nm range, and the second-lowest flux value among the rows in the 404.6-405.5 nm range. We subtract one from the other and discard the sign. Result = 1.8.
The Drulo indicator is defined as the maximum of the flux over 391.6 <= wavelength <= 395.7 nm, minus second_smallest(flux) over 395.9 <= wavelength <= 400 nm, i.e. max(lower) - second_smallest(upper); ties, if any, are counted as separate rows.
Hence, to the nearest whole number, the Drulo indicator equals 11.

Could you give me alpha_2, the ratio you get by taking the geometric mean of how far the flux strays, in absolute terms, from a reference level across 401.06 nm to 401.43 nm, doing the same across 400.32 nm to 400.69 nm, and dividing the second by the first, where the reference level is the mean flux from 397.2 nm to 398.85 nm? 0.9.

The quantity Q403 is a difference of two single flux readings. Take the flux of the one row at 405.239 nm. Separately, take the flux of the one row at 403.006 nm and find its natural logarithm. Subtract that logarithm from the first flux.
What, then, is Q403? 15.9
